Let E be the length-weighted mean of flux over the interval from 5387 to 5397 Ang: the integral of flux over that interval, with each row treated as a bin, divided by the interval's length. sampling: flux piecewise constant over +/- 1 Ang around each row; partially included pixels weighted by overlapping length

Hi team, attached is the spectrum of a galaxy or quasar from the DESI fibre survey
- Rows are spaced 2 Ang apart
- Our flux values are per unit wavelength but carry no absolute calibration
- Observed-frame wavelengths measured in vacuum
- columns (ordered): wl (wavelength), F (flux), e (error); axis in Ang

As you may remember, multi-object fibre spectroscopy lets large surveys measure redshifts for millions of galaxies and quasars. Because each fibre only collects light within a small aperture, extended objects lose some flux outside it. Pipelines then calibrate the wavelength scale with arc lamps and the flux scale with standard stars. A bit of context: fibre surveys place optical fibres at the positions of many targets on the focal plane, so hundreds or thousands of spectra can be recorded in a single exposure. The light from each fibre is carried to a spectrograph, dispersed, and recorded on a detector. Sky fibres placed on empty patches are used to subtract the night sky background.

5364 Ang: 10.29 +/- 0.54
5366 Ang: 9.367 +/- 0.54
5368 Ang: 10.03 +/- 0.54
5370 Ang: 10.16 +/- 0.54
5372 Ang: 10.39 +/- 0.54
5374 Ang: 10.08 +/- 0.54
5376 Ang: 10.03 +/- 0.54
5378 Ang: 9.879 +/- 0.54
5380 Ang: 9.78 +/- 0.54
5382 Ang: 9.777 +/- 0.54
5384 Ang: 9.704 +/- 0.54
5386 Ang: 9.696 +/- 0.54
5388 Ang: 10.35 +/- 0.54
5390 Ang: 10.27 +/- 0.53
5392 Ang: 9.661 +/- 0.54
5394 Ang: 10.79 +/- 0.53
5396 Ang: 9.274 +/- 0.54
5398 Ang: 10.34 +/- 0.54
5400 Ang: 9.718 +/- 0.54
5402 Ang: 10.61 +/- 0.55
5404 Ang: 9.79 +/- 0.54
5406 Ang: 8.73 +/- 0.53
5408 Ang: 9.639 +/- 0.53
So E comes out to 10.1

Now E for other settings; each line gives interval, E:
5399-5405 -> 10.0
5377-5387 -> 9.8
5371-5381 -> 10.0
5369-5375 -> 10.2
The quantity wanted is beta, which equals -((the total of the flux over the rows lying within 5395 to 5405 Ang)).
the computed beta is -49.7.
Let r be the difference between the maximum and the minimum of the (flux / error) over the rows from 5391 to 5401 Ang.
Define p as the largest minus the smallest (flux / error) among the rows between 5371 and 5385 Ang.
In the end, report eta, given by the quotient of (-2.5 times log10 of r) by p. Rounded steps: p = 1.3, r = 3.2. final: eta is -1.0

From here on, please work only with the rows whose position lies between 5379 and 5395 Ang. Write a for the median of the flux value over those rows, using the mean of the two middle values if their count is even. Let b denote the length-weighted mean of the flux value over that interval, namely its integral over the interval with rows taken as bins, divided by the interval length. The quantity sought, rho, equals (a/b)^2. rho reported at 0.96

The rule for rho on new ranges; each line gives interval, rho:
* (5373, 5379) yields 1.01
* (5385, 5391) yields 1.03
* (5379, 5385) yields 1.00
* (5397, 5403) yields 1.02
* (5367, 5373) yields 0.99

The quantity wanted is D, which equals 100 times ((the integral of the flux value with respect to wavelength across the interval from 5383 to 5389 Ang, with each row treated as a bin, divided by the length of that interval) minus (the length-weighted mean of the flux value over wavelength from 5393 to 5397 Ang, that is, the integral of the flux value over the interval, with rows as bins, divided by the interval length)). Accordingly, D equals -12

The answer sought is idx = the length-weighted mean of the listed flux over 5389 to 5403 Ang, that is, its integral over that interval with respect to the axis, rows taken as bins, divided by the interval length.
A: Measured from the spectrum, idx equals 10.1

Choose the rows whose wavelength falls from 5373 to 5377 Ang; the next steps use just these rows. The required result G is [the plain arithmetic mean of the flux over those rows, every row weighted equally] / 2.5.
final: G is 4.02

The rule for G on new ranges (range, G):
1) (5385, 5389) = 4.01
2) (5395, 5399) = 3.92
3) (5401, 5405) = 4.08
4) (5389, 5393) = 3.99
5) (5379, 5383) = 3.91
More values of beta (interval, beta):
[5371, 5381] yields -50.2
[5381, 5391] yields -49.8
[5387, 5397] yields -50.3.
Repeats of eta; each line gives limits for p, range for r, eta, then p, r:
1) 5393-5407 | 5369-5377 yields 0.1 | 3.9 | 0.7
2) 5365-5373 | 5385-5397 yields -0.7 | 1.9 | 3.2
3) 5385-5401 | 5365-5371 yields -0.1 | 3.2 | 1.5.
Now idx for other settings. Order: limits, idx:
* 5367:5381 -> 10.0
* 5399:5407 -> 9.7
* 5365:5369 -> 9.7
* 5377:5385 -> 9.8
